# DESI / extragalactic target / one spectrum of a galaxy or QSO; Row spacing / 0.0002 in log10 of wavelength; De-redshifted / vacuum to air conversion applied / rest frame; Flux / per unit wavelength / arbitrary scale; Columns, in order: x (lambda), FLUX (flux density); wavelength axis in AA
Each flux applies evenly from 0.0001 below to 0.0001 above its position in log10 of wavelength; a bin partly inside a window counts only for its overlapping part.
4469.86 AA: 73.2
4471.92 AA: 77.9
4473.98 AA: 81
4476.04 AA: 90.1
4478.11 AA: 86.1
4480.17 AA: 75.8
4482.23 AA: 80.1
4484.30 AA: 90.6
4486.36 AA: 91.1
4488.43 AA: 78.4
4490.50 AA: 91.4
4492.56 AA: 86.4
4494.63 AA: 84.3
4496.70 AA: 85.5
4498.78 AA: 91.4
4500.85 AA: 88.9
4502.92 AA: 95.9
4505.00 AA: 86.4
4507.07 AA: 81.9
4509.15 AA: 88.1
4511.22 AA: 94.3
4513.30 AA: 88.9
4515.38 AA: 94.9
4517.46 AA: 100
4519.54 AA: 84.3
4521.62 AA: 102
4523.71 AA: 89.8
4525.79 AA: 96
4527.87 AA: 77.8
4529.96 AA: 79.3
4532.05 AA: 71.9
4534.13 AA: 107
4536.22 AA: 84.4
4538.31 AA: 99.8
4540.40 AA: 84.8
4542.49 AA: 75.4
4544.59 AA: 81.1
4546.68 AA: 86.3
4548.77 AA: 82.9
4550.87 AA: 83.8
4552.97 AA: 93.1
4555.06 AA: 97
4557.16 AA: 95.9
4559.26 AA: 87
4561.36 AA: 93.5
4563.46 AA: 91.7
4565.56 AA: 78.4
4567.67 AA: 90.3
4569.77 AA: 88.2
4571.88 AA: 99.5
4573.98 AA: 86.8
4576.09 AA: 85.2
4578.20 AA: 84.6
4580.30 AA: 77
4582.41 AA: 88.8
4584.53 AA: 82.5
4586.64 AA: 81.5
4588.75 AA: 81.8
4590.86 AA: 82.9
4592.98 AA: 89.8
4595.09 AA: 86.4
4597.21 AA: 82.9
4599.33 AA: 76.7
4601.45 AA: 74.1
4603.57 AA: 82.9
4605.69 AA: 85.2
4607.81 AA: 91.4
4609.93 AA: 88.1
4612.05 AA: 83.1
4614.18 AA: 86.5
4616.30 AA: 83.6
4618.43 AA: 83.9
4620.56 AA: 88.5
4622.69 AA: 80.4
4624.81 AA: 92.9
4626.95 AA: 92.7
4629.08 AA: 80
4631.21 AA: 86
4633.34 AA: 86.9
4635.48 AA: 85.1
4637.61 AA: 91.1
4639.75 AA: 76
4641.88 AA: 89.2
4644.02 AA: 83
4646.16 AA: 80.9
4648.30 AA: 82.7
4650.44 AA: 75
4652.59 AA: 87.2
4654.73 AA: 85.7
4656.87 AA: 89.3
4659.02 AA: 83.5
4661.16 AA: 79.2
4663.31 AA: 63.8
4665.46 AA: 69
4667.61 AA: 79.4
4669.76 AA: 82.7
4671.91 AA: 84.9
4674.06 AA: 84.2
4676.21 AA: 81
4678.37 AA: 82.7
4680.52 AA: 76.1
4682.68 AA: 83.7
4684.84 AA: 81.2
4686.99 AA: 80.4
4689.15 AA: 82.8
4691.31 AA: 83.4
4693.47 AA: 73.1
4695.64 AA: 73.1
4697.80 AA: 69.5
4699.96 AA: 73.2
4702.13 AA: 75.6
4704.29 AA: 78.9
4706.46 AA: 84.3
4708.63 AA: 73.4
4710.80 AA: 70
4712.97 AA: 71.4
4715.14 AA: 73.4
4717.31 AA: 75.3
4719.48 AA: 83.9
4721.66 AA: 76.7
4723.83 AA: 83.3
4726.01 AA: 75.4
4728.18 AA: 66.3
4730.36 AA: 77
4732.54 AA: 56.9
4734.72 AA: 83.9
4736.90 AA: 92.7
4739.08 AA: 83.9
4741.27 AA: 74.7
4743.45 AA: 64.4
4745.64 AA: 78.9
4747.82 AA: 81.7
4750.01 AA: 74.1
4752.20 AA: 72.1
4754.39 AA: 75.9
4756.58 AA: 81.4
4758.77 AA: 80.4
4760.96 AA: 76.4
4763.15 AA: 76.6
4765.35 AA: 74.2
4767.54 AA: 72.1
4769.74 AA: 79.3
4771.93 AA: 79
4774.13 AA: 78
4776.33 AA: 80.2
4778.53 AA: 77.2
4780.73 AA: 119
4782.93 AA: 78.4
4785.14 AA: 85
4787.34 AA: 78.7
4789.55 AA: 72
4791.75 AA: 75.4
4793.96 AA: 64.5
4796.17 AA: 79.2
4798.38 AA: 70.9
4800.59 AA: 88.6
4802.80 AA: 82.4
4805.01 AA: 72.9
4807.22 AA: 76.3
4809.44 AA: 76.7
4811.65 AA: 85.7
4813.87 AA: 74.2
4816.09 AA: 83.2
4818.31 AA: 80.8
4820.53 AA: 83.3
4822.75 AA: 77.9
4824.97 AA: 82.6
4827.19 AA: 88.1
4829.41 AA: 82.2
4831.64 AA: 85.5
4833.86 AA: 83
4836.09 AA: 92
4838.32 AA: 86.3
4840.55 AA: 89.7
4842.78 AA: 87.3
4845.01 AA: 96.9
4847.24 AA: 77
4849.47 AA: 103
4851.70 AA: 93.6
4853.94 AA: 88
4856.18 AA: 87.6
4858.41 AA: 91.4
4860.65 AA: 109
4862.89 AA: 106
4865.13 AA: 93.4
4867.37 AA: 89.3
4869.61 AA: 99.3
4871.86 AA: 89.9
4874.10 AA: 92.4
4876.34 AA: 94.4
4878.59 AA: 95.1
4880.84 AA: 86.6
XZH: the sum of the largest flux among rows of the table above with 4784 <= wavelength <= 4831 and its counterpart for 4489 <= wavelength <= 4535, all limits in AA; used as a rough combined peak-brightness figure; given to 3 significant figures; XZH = 196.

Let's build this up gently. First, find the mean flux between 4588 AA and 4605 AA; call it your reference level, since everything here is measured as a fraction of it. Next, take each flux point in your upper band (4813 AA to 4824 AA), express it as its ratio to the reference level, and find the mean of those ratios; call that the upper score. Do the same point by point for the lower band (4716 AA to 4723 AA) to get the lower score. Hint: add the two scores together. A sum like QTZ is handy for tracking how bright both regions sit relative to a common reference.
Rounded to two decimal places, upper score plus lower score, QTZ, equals 1.93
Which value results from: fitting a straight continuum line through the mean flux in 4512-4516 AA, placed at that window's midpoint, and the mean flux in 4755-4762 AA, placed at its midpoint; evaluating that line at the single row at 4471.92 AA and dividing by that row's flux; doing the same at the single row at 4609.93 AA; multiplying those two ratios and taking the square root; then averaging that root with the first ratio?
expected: 1.15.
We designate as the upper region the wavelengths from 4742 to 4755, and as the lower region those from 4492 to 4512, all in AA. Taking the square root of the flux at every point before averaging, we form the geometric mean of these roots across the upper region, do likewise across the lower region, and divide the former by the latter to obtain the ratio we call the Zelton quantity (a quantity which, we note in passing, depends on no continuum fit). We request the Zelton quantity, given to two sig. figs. 0.92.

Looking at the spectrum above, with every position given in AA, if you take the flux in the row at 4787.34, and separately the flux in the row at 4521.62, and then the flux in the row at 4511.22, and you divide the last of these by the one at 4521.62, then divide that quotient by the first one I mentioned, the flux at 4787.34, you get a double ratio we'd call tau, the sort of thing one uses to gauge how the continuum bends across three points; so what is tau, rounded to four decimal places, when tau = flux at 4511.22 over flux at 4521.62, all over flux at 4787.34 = 0.0117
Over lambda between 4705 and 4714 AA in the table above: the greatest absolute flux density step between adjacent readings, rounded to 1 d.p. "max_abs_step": 10.9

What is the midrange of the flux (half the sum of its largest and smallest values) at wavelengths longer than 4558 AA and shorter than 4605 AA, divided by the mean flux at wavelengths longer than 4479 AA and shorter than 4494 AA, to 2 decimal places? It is 1.02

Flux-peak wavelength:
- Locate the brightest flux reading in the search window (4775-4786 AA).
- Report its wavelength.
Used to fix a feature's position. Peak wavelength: 4780.73 AA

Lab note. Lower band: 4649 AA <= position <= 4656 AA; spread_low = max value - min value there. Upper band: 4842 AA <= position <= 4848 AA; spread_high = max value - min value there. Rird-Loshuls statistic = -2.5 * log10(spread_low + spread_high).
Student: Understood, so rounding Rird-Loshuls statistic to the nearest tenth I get -3.8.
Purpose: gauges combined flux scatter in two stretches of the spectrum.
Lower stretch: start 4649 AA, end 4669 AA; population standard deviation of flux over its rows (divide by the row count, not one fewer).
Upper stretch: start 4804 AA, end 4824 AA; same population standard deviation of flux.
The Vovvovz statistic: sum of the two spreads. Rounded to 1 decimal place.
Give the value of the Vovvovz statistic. 12.3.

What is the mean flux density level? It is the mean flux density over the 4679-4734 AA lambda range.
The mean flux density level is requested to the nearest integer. 76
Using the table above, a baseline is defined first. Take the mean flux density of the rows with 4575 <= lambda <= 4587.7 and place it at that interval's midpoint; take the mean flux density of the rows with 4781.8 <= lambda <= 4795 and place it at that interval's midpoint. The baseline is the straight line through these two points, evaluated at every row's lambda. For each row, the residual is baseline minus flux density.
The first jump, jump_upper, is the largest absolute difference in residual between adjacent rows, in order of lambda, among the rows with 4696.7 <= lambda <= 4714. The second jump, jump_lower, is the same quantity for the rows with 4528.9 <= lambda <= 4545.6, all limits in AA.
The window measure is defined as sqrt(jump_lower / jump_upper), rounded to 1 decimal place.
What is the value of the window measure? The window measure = 1.8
